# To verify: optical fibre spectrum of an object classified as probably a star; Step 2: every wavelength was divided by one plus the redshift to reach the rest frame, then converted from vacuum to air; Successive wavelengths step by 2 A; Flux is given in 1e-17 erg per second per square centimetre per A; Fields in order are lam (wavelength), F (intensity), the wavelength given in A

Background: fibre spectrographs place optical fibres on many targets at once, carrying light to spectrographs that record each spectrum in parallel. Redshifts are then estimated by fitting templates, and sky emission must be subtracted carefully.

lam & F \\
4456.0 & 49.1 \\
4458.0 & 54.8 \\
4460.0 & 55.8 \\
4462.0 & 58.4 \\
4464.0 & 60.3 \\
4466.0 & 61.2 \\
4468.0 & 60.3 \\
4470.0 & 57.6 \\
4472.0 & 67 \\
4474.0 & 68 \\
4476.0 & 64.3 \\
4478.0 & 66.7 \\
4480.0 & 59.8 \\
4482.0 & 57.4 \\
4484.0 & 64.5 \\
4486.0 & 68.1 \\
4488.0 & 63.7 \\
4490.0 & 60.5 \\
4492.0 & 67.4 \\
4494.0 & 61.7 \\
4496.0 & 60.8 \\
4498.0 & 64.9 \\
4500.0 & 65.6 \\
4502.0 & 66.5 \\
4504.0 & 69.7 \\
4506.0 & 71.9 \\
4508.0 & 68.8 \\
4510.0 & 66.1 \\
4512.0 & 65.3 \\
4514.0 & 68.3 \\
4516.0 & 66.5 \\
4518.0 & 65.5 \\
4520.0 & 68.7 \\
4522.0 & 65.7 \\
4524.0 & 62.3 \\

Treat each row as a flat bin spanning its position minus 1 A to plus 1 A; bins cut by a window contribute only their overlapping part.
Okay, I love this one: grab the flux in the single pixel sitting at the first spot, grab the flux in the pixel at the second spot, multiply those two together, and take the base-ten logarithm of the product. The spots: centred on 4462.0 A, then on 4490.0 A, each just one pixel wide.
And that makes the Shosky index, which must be 3.55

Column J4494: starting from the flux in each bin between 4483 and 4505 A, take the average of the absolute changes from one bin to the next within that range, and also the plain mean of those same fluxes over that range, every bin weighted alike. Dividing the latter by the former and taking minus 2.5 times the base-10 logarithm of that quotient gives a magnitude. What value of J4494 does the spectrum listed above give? -3.2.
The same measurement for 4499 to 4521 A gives -3.7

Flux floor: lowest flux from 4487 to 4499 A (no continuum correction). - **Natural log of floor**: 4.10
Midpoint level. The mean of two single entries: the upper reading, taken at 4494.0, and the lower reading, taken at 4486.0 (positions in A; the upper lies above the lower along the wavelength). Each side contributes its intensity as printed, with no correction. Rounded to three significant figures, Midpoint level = 64.9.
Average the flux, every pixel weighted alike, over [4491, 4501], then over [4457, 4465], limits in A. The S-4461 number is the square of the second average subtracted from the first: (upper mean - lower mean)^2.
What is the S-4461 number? 46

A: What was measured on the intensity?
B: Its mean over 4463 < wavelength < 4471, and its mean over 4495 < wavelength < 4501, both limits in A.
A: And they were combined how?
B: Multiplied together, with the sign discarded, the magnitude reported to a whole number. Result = 3816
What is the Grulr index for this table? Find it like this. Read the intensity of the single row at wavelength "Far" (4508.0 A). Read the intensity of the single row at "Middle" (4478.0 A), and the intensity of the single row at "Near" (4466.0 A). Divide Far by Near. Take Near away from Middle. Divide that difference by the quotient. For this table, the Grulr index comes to 5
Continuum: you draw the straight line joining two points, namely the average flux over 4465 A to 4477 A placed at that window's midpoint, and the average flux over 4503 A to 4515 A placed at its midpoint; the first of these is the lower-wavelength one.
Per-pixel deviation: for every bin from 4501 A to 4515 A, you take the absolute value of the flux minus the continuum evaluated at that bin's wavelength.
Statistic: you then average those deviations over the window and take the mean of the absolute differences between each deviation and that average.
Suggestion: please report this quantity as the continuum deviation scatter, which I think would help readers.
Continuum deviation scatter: 1.09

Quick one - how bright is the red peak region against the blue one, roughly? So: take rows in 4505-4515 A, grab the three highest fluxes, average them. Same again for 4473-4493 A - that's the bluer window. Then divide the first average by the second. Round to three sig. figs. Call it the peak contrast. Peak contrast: 1.03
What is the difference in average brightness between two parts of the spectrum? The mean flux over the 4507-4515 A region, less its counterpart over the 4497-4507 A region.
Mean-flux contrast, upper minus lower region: -0.6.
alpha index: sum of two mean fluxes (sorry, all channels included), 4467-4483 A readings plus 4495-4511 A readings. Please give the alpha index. 129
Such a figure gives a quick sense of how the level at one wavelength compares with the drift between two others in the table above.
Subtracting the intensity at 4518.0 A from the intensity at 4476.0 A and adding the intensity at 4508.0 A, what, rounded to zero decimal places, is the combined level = 68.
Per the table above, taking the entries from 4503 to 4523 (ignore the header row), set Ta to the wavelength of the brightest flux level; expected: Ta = 4506.0 A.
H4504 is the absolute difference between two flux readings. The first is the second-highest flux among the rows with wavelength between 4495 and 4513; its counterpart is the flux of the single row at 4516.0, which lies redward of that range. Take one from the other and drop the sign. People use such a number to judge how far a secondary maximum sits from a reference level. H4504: 3.2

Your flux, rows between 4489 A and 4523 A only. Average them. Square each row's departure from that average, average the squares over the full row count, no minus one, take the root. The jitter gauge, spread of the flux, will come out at 3.0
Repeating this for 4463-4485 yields 3.6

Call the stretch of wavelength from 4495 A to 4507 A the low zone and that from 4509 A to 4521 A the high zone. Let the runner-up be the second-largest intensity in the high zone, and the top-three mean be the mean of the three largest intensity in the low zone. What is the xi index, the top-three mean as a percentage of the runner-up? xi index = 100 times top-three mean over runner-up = 102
